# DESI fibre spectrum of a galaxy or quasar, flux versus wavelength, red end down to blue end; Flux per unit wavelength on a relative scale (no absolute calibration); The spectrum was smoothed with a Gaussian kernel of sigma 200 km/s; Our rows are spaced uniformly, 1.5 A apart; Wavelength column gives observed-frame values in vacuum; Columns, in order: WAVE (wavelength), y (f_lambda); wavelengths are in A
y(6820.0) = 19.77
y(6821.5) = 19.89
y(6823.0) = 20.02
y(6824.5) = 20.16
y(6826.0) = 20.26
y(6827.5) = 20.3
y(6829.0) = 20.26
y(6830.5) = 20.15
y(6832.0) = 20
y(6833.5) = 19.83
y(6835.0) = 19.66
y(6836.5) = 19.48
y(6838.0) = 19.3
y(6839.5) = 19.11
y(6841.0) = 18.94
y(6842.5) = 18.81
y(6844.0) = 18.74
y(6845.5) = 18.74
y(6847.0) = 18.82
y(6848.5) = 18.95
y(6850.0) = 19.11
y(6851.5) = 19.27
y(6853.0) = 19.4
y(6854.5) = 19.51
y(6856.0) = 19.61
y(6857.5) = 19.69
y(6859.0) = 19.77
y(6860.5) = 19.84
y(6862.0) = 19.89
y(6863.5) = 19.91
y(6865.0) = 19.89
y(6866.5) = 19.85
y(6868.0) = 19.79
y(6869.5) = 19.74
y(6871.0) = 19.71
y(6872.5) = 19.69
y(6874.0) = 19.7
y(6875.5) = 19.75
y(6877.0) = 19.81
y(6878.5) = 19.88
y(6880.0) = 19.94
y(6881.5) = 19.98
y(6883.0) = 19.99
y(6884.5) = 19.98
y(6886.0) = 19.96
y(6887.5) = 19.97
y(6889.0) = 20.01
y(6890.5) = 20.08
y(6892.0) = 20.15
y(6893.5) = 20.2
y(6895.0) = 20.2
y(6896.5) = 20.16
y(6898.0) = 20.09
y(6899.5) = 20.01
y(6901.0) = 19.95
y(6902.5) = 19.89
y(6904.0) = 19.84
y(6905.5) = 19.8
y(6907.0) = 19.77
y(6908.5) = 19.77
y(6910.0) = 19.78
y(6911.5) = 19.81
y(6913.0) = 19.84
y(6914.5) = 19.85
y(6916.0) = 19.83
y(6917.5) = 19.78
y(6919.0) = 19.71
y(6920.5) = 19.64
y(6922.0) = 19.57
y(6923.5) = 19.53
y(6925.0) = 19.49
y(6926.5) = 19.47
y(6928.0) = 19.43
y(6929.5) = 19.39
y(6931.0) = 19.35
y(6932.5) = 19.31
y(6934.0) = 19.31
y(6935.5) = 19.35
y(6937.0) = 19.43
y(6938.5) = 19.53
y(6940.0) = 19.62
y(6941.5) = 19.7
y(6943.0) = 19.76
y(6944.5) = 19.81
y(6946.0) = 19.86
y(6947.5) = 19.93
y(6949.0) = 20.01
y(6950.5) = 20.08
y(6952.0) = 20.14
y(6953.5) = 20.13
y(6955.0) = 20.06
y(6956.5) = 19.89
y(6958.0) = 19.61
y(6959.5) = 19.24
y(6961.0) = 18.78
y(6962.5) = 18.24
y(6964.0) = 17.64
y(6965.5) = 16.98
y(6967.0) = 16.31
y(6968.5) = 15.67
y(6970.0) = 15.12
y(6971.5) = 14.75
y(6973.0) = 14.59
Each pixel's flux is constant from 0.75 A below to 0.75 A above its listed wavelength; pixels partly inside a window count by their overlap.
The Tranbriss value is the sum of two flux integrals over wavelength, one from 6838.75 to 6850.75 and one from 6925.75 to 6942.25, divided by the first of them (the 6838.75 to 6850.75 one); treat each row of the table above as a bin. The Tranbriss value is 2.4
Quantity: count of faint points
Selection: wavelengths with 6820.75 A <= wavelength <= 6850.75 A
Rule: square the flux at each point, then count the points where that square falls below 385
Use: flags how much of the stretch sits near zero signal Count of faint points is 10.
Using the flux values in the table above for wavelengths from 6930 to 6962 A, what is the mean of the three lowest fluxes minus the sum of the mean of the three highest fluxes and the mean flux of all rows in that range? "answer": -20.7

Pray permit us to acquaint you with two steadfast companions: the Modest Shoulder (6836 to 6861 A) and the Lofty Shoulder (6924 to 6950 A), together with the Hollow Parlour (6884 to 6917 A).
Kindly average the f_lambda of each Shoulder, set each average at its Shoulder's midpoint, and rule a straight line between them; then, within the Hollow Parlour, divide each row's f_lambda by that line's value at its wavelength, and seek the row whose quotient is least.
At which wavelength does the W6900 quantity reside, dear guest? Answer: 6908.5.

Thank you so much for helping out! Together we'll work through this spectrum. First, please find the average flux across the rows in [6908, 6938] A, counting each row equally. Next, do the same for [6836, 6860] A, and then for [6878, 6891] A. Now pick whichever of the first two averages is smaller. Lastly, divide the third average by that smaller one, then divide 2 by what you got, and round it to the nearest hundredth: 1.92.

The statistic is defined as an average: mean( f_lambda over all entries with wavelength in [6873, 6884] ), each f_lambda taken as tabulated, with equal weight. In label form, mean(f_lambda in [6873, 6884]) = 19.9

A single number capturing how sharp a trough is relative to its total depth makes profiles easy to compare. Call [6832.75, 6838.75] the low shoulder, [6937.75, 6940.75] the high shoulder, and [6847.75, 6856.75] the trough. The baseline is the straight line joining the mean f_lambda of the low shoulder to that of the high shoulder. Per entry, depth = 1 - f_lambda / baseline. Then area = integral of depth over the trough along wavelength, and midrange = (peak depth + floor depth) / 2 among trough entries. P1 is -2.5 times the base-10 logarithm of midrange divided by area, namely 2.3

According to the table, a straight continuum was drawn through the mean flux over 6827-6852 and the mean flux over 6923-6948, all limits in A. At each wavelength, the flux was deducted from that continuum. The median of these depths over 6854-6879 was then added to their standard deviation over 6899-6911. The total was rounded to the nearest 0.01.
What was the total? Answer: -0.27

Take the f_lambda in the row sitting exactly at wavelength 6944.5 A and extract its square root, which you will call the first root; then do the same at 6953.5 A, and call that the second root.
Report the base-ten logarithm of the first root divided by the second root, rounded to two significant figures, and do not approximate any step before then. -0.0035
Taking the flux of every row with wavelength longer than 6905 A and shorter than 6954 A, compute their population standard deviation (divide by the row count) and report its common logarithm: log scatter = -0.63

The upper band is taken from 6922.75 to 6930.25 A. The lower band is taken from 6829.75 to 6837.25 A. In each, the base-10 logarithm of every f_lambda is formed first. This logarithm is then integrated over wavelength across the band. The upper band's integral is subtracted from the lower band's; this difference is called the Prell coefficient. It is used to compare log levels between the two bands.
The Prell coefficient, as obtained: 0.060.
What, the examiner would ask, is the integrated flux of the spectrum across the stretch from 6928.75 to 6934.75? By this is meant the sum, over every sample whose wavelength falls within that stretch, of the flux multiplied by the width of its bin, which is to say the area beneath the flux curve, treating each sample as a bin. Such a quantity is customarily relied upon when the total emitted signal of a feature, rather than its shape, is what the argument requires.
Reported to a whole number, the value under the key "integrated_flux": 116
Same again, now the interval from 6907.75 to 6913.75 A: 119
